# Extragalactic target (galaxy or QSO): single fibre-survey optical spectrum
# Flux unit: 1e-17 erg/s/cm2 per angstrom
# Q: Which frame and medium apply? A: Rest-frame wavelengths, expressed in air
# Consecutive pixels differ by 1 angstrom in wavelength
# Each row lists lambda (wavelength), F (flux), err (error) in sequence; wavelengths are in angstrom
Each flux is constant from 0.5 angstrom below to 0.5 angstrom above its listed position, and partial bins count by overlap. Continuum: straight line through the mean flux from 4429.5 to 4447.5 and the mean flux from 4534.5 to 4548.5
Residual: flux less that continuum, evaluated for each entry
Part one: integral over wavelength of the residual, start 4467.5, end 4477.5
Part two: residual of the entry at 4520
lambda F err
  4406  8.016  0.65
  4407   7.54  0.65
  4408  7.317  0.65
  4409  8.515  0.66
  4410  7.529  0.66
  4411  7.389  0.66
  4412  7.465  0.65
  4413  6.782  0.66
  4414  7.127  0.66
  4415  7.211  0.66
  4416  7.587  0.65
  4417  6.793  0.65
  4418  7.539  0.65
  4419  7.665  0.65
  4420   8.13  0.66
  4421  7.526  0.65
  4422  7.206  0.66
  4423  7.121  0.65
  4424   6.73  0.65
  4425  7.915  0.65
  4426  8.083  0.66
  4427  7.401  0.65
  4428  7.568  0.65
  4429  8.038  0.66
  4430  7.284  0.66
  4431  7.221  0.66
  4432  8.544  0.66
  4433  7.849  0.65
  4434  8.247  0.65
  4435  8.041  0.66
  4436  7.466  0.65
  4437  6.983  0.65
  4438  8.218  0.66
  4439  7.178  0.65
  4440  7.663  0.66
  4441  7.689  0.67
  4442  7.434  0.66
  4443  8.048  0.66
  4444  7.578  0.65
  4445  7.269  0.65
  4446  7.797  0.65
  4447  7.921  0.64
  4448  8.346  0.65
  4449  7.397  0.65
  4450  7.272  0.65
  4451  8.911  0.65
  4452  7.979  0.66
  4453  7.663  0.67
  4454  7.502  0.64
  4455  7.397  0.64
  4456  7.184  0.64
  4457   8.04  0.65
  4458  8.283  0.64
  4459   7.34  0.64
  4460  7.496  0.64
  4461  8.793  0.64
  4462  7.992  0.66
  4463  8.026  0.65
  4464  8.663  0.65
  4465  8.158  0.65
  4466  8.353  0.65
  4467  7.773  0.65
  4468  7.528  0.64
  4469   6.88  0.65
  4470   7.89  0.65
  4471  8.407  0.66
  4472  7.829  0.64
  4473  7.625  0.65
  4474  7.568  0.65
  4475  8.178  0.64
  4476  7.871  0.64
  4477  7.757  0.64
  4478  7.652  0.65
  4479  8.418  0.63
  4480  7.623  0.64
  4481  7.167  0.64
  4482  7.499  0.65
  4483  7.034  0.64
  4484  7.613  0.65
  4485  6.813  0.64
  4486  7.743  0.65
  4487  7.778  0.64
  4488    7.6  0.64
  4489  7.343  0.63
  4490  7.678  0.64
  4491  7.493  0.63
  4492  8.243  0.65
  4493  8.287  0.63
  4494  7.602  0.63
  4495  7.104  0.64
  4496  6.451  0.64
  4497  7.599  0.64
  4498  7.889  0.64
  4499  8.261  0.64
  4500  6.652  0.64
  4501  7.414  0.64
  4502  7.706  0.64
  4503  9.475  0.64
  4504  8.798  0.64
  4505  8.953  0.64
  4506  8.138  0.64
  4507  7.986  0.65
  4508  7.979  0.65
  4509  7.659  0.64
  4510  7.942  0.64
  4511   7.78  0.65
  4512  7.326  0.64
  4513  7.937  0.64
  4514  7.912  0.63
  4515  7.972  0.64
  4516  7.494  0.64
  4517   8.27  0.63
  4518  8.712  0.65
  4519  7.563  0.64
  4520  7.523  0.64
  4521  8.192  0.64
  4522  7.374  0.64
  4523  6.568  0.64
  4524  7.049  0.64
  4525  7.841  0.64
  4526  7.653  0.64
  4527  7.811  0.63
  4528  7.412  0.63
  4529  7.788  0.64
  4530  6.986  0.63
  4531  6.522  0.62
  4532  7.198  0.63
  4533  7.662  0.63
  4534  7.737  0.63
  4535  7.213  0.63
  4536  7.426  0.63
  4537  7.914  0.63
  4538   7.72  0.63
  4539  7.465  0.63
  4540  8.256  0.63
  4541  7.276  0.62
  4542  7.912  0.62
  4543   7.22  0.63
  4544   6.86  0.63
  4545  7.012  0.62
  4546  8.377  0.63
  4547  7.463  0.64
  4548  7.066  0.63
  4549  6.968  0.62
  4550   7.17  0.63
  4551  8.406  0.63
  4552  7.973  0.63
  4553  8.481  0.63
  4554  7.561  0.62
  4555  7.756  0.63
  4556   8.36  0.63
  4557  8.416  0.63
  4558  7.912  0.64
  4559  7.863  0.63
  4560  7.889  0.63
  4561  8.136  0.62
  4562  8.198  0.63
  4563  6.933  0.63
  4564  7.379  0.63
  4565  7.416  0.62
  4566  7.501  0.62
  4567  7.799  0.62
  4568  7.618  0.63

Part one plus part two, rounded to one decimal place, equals 1.2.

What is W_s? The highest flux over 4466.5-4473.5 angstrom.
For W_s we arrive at 8.407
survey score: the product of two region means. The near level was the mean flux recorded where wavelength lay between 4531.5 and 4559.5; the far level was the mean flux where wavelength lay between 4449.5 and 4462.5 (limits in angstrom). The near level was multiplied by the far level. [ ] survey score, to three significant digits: 60.1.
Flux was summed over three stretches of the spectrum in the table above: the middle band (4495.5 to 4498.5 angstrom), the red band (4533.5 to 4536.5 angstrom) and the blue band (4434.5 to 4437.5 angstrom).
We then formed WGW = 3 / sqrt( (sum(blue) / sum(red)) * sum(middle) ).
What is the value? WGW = 0.64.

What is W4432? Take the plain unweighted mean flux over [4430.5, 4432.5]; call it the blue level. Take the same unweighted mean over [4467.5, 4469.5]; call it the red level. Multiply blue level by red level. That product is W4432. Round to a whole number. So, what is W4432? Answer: 57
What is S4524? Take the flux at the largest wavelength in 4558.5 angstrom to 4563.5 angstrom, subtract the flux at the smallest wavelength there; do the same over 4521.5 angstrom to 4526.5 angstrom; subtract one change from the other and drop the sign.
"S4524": 1.21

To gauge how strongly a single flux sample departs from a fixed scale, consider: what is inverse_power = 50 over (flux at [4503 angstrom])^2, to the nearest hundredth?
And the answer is 0.56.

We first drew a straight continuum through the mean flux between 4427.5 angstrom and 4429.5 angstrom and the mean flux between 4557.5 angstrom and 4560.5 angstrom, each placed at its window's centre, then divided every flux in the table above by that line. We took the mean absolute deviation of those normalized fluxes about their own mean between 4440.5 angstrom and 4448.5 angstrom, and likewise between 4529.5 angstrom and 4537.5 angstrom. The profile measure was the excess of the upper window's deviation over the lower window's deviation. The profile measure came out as 0.011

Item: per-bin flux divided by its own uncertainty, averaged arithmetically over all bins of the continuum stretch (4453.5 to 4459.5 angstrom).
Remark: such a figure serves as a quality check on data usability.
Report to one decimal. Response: 11.9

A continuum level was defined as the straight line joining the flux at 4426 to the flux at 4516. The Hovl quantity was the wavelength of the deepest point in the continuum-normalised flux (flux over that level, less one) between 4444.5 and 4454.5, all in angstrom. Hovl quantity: 4445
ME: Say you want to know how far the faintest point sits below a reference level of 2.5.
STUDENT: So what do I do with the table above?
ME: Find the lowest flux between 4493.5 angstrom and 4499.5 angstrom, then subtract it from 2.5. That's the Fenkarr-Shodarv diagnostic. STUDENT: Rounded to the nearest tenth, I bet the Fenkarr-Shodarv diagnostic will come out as -4.0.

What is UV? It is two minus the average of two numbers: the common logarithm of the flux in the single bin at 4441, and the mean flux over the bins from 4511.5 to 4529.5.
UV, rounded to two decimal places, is -2.29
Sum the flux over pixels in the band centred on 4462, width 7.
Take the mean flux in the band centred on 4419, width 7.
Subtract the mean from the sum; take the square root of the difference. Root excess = 7.00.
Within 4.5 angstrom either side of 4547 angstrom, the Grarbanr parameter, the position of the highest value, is 4551 angstrom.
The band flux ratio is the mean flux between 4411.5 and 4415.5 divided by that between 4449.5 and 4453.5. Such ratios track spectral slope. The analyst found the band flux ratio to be 0.90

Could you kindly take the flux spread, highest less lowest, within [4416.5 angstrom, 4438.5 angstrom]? 1.8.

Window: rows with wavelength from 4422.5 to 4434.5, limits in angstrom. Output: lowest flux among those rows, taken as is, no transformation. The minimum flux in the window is 6.73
